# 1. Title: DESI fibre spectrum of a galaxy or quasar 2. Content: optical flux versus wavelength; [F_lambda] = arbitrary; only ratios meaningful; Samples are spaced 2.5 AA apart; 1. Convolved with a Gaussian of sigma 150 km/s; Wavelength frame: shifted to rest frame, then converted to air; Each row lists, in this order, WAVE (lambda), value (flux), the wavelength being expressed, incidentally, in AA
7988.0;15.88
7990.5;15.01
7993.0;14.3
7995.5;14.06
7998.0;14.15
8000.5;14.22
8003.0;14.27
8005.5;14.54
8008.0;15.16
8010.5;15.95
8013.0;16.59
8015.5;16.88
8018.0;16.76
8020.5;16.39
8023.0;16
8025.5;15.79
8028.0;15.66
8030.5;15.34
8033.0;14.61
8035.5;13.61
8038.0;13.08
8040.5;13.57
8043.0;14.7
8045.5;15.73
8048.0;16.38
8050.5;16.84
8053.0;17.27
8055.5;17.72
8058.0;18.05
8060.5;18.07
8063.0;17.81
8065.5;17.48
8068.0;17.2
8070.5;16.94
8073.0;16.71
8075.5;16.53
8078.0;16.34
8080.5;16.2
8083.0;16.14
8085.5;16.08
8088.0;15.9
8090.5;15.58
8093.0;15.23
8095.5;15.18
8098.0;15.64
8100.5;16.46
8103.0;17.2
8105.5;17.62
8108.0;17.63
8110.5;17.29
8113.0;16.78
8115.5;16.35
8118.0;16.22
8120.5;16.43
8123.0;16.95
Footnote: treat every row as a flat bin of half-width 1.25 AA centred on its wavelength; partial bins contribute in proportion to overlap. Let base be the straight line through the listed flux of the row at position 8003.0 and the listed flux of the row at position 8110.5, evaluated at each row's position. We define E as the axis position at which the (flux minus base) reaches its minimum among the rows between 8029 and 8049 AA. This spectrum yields 8038.0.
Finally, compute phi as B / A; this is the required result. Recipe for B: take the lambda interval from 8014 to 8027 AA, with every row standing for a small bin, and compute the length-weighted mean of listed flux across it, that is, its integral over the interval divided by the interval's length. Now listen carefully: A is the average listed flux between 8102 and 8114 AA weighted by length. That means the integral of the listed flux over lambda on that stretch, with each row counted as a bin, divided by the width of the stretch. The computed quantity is 0.94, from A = 17.3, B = 16.4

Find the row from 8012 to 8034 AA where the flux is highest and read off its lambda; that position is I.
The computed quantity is 8015.5 AA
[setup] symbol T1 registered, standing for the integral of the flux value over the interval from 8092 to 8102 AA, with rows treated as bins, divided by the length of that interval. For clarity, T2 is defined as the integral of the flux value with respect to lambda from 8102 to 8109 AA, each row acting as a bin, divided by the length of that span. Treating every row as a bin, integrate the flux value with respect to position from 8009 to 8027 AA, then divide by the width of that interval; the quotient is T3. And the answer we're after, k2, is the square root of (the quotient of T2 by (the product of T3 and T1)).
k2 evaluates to 0.262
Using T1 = 15.7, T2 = 17.5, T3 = 16.3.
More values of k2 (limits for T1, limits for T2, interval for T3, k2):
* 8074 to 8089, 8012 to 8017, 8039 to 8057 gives 0.254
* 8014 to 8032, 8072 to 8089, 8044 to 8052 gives 0.249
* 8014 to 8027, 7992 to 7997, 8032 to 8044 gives 0.250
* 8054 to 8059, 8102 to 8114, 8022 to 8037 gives 0.253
